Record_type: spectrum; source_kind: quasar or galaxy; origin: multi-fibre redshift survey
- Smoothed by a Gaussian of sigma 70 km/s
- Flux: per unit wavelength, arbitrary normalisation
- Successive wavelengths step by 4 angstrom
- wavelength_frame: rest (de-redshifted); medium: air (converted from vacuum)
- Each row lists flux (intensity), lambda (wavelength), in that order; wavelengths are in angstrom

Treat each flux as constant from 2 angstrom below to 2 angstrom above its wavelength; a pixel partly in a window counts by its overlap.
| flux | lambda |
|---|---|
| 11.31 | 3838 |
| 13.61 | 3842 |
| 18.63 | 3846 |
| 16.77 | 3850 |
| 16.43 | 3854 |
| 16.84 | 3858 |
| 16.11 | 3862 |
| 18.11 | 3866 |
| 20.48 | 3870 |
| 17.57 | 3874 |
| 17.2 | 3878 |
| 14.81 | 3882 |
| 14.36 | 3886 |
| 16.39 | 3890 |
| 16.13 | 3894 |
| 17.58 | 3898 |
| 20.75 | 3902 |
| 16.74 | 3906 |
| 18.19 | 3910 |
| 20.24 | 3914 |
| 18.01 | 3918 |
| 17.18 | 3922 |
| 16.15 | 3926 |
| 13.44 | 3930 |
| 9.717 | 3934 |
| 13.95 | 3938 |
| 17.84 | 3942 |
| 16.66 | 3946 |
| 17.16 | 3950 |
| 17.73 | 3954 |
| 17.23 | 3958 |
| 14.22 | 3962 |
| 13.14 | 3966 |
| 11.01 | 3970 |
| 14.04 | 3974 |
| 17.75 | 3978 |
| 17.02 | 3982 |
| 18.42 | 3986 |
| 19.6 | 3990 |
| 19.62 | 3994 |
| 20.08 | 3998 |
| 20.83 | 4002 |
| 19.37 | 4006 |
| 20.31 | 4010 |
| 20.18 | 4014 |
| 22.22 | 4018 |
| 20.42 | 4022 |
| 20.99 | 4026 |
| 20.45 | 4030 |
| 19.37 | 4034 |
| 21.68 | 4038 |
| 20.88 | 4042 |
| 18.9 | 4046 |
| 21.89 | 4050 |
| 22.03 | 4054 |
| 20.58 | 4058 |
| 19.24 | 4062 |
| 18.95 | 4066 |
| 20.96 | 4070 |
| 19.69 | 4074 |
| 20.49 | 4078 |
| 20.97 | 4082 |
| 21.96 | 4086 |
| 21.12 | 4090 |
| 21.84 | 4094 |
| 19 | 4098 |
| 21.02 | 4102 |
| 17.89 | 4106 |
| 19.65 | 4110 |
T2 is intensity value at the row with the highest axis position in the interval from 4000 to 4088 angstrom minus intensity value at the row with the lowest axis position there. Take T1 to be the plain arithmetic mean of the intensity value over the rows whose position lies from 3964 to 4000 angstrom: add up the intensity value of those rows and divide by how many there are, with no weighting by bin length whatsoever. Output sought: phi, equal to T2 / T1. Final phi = 0.07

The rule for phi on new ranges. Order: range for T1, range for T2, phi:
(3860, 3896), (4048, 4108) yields -0.24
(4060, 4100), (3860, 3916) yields 0.20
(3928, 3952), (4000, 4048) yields -0.13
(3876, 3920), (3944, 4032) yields 0.22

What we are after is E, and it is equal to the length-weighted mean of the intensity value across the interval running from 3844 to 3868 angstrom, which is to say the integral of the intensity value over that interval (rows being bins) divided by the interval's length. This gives 17.1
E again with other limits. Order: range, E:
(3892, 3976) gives 16.1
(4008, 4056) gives 20.8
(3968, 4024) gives 18.6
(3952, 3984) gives 15.3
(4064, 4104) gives 20.6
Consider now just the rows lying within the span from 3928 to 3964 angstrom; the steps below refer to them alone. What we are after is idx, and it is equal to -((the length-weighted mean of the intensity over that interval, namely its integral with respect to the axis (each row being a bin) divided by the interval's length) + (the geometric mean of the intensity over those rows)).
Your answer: -30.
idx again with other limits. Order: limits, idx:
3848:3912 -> -34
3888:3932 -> -35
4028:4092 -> -41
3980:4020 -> -39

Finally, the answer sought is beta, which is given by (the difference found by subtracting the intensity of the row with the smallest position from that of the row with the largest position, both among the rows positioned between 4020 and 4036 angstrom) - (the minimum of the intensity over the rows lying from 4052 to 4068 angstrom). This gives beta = -20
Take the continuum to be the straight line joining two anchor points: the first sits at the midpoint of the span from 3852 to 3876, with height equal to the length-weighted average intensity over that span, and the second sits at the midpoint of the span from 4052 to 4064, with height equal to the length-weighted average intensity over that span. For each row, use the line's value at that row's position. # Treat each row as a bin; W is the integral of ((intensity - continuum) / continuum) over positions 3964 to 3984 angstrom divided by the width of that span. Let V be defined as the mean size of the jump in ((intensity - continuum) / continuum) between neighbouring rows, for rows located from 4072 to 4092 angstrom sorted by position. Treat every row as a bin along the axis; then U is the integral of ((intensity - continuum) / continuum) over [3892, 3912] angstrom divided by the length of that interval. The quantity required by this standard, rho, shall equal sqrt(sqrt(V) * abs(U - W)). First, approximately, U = -0.017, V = 0.036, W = -0.24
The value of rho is 0.207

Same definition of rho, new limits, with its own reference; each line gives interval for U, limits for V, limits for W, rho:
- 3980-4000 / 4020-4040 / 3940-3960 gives 0.112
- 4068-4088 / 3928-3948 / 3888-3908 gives 0.108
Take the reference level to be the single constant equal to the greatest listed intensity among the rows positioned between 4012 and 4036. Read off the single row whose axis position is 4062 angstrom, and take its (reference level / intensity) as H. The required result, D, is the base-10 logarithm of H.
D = 0.06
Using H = 1.15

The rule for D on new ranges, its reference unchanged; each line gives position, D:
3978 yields 0.10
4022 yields 0.04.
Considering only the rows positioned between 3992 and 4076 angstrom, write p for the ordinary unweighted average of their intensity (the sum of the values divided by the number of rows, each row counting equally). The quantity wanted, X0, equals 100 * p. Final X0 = 2041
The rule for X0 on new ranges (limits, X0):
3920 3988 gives 1545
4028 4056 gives 2074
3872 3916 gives 1727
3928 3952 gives 1479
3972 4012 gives 1870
